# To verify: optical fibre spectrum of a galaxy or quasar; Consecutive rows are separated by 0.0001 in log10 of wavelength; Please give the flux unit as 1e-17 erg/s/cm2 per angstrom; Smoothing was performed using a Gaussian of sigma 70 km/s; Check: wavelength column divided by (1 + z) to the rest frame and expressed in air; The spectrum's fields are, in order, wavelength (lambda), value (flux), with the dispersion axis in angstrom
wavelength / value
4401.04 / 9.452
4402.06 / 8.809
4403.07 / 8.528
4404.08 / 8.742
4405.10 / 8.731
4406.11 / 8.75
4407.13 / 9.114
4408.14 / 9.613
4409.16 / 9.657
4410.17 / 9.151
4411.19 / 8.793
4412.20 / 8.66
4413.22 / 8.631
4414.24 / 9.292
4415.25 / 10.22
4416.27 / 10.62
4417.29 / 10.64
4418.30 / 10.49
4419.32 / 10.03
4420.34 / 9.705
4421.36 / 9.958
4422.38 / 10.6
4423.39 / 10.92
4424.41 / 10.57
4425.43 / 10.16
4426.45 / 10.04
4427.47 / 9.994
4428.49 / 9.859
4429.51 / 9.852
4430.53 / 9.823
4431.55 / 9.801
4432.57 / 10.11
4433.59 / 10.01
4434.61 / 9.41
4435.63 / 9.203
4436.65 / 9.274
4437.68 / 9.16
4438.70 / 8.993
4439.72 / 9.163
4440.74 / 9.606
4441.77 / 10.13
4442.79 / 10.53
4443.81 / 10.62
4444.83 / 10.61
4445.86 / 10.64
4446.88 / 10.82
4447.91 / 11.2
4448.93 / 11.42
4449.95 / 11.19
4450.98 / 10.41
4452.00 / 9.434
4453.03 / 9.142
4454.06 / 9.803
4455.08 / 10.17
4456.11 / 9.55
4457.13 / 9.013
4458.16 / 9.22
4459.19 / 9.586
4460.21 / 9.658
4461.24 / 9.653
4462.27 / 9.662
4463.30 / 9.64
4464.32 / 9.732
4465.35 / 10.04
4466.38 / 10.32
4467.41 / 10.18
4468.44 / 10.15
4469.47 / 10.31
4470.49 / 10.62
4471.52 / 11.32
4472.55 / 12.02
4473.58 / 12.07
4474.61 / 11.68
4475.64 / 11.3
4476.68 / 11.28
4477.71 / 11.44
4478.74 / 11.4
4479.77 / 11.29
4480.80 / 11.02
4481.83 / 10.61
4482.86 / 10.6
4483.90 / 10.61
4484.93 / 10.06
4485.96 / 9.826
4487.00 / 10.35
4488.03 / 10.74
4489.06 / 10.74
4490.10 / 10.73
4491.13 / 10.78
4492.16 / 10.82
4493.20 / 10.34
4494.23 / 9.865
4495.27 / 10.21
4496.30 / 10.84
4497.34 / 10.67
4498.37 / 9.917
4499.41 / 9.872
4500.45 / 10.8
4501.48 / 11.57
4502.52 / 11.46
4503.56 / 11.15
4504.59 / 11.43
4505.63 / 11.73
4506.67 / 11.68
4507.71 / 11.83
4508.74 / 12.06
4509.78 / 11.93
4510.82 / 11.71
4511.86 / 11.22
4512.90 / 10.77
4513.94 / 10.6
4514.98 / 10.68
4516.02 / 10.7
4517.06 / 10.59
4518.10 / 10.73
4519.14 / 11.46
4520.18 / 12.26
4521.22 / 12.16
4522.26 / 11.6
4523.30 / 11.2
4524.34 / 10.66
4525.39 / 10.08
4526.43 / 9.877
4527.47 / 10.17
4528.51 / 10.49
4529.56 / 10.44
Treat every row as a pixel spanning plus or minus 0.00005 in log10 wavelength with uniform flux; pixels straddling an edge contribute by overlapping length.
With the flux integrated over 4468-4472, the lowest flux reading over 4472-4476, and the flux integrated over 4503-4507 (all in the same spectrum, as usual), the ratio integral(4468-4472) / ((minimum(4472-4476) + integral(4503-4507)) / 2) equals 1.48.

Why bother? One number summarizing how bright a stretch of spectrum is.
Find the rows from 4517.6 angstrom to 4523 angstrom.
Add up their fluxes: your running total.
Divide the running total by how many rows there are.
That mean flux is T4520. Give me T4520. 11.64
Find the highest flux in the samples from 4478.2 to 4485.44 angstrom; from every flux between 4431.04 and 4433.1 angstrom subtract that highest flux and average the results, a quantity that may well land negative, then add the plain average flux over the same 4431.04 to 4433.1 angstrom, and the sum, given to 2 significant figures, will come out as 8.5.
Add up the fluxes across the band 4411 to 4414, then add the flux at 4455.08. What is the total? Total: 36.3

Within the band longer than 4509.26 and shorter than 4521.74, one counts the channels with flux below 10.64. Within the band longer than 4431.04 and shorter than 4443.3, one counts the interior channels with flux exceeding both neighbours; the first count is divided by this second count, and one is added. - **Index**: 2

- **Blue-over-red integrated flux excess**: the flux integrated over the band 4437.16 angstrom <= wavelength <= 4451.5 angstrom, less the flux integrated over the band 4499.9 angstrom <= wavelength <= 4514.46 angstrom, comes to -18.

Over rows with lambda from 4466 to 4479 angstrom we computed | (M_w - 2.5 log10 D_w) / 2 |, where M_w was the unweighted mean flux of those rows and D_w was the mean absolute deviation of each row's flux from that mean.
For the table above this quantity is 5.8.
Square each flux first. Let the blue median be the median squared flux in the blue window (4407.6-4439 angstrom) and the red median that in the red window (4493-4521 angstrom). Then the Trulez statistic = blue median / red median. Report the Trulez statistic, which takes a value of 0.83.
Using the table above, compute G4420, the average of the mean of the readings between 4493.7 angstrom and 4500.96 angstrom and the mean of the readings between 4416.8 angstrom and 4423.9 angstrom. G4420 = 10.3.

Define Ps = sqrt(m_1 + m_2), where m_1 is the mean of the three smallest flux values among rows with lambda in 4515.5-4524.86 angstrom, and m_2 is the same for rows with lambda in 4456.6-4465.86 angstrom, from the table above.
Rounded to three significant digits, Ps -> 4.46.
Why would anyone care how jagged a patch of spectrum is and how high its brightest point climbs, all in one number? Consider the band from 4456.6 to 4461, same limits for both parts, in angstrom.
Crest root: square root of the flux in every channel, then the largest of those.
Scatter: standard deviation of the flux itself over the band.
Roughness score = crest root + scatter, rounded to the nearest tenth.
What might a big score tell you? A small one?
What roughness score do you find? 3.4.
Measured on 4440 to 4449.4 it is 3.9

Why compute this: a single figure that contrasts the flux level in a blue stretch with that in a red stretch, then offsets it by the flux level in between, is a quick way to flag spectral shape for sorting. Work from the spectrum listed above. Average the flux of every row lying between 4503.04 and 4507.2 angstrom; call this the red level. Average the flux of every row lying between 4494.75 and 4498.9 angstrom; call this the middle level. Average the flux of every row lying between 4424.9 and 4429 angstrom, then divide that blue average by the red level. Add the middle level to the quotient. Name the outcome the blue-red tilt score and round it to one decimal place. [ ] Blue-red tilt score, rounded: 11.3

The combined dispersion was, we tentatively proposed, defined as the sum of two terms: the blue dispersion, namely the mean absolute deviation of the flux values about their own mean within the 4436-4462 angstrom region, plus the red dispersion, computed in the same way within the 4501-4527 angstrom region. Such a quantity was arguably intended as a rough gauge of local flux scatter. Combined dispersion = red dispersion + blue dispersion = 1.19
